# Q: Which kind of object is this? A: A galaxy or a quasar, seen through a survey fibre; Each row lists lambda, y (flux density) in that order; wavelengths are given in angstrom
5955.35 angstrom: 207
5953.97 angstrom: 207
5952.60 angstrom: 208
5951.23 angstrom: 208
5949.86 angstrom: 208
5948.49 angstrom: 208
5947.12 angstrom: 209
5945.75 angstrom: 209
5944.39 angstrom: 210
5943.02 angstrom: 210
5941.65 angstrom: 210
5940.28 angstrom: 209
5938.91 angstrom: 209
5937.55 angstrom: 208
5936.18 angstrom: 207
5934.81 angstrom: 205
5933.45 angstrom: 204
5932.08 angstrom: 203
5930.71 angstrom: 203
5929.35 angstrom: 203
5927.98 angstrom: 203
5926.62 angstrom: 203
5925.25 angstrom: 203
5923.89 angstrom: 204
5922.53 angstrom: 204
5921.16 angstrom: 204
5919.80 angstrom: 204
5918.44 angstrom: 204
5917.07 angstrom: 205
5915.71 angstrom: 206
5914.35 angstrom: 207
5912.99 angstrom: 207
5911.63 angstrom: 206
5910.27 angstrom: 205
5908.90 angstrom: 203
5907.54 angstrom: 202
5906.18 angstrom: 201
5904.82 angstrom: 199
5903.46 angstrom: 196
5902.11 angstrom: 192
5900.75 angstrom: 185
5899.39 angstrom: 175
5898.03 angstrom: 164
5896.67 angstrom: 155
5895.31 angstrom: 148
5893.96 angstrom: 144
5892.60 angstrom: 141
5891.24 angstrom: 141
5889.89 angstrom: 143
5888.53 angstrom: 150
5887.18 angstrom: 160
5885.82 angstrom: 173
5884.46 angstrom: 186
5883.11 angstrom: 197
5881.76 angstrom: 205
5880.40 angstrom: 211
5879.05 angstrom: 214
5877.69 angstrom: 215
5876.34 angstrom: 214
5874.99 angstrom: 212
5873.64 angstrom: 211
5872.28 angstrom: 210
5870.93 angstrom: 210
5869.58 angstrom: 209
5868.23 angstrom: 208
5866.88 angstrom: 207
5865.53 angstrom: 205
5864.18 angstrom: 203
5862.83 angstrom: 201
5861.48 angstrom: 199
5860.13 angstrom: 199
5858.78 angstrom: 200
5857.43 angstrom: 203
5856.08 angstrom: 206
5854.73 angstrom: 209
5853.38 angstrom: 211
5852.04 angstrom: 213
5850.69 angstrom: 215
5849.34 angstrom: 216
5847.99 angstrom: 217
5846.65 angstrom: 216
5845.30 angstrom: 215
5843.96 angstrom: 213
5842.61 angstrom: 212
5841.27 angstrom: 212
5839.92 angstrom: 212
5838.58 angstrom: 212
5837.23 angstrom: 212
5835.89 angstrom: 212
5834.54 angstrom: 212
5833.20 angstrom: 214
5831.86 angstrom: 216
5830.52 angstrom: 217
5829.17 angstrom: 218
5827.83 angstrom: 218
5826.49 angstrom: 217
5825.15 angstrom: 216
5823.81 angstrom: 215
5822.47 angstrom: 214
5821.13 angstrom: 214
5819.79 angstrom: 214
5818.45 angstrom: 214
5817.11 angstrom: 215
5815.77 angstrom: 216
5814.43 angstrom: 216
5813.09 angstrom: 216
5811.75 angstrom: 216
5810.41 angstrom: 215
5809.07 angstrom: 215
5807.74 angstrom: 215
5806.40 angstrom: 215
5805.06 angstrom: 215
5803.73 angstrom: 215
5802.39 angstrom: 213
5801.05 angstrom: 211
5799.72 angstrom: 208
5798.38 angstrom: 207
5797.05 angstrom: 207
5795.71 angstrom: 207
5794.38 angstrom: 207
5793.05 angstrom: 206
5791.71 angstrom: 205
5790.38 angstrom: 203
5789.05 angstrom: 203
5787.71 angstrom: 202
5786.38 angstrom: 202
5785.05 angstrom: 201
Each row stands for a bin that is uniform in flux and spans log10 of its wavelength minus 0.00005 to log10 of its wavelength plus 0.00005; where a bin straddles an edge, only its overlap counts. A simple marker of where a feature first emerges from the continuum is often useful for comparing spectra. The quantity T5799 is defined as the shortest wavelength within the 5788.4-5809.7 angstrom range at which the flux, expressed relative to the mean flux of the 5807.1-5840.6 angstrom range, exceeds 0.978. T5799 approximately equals 5801.05 angstrom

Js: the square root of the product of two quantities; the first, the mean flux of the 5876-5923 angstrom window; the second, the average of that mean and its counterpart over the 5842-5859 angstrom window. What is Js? 193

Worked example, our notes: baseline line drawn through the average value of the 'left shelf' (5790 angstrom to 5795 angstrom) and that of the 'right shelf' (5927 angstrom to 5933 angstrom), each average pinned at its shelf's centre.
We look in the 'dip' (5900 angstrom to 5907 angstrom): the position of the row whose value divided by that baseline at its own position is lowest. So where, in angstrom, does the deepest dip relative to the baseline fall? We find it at 5900.75 angstrom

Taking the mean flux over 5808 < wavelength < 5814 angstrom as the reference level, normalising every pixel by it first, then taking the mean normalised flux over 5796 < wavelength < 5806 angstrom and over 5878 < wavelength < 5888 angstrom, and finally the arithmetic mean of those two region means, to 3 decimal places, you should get 0.935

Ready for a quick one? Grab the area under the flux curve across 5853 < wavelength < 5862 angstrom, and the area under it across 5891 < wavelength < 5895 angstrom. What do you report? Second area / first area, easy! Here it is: 0.3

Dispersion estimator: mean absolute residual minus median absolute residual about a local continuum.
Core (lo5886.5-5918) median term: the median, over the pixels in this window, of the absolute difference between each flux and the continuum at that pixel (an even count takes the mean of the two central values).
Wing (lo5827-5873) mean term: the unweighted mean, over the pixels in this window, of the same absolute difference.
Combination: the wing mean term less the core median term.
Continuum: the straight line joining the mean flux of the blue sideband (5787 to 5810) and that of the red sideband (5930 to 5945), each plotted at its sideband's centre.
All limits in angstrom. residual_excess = -10.6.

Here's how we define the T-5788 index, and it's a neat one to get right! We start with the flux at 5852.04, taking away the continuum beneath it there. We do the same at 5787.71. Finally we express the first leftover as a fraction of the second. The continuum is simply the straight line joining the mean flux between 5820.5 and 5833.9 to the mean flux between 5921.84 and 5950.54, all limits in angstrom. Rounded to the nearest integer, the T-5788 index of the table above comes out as 0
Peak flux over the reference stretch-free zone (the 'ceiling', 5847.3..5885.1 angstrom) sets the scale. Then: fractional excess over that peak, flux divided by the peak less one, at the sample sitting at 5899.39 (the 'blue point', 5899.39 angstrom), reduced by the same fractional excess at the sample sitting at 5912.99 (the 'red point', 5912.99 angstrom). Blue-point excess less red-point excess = -0.15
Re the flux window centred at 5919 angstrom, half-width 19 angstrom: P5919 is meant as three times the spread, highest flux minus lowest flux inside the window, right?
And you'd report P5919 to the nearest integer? 69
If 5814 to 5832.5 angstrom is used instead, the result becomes 12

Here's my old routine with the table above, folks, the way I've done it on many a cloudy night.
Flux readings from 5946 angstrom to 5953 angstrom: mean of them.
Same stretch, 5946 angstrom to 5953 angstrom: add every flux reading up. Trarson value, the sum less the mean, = 833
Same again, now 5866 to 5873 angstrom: 835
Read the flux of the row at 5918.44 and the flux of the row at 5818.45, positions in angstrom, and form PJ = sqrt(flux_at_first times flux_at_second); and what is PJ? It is 209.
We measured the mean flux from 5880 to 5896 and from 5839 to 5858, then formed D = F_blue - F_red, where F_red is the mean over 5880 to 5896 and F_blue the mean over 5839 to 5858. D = 46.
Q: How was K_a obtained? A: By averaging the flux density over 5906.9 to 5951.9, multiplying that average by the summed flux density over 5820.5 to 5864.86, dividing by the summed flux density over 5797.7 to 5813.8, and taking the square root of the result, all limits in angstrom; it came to 24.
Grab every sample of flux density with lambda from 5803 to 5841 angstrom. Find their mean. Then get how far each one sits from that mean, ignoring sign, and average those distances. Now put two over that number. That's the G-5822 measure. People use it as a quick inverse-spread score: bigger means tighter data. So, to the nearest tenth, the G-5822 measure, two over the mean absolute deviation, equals 1.5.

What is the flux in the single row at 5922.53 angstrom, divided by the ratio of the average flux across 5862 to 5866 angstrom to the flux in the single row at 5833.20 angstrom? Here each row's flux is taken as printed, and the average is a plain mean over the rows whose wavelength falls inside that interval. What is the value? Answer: 215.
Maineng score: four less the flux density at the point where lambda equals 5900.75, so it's -181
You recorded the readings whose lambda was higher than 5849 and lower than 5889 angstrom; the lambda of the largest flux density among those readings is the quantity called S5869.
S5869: 5849.34 angstrom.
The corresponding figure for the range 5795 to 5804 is 5803.73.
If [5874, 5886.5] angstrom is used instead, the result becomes 5877.69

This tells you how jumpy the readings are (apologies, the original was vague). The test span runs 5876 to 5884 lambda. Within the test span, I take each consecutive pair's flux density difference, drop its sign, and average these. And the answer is 3.8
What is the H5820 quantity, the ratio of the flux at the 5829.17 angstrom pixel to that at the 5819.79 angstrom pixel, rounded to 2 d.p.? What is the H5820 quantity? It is 1.02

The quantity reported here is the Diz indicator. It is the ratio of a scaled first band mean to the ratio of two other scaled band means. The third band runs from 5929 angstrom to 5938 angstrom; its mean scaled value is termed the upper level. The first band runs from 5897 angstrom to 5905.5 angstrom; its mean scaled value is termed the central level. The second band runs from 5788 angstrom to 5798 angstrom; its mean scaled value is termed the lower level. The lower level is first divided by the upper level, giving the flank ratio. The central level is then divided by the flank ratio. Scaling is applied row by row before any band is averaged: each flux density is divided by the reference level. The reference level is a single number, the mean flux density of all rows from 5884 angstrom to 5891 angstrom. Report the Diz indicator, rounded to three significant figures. 1.14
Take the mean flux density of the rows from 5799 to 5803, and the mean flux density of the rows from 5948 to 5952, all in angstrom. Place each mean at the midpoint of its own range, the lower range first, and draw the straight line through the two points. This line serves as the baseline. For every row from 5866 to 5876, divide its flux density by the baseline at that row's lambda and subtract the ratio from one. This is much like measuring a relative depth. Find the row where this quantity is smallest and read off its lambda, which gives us 5874.99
